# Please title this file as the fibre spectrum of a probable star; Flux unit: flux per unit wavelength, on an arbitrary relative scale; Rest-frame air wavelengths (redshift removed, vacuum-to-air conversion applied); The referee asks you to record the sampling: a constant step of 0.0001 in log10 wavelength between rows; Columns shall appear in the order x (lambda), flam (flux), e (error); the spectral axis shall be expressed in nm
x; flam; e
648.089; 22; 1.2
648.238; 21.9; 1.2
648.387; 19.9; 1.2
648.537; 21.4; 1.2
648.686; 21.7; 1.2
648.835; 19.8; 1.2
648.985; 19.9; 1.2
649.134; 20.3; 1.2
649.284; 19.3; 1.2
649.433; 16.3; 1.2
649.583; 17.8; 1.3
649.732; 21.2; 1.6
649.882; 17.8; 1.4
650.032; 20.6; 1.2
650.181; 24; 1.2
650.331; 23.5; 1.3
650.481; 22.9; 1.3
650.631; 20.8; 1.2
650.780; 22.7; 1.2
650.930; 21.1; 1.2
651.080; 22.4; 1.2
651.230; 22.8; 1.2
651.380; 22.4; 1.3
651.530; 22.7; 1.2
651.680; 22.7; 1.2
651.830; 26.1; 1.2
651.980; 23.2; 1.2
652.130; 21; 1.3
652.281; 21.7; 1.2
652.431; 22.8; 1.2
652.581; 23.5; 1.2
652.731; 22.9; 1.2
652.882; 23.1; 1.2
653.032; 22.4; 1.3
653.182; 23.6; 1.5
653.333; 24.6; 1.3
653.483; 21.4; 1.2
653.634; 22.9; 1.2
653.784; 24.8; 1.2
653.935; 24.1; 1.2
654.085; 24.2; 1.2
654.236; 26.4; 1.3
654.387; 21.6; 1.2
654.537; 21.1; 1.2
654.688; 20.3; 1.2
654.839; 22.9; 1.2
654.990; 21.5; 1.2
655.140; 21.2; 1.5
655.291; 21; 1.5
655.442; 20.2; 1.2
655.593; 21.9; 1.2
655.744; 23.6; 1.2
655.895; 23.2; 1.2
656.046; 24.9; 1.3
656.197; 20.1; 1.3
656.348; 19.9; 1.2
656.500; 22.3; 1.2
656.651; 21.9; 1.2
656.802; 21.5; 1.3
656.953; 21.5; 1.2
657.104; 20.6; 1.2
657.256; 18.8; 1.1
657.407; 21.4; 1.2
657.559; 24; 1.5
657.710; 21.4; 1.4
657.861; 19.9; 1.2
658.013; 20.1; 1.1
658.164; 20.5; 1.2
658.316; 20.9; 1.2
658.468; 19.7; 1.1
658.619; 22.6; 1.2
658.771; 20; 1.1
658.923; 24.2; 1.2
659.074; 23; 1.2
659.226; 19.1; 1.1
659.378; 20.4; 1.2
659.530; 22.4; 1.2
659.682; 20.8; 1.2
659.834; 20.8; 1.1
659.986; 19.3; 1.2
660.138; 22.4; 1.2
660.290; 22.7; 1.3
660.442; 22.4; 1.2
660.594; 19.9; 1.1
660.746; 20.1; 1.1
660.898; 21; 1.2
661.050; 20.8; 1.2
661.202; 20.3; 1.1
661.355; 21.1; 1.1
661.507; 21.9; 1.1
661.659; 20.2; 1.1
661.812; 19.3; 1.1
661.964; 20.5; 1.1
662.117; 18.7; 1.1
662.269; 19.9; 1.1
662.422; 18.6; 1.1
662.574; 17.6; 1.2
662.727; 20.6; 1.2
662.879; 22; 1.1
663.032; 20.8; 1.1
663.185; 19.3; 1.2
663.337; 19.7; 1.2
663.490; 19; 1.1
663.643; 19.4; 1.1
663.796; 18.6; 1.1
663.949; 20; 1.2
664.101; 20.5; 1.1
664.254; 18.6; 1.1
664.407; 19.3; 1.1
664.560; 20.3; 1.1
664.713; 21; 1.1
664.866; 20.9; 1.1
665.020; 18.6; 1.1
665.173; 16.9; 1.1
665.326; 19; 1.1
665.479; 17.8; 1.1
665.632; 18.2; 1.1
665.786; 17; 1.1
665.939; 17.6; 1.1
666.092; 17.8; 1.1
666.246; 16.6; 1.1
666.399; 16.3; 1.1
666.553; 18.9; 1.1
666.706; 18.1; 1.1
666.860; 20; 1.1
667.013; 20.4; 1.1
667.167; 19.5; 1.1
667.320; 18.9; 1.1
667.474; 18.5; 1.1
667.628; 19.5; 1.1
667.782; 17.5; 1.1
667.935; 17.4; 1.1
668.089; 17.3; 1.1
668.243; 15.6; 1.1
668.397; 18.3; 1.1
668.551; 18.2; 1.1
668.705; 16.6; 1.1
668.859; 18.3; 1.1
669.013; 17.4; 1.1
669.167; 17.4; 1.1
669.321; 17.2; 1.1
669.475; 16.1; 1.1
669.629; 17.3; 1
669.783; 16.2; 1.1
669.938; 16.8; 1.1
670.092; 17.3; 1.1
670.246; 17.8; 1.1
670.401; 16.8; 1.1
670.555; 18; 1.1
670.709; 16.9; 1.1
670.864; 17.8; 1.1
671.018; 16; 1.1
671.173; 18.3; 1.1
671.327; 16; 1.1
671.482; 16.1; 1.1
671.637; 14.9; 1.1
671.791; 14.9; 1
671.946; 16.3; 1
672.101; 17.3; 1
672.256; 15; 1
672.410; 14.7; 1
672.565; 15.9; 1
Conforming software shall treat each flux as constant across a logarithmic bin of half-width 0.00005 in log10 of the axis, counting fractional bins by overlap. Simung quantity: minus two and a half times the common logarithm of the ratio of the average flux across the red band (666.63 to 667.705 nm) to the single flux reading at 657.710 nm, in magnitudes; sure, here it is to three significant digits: 0.114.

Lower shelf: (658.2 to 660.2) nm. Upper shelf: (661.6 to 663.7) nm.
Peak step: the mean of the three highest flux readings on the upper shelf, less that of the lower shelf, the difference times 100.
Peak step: -213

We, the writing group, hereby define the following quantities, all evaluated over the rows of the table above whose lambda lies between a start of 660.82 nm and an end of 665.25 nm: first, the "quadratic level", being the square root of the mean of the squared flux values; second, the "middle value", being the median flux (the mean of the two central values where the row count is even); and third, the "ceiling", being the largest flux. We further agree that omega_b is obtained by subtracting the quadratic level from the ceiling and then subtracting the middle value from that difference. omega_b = -17.9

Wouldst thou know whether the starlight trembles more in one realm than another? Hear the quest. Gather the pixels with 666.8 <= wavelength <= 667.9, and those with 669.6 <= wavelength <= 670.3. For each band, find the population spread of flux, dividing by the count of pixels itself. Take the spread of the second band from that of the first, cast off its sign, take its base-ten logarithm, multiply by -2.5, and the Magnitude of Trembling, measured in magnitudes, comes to 1.1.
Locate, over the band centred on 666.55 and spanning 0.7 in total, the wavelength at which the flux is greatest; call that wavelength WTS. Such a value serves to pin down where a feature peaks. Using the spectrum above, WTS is 666.860 nm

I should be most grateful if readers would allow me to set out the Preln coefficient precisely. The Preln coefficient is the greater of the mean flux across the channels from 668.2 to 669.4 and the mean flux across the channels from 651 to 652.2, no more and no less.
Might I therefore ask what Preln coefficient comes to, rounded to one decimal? 22.9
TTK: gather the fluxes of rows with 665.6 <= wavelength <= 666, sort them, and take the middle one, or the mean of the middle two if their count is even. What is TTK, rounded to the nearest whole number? 18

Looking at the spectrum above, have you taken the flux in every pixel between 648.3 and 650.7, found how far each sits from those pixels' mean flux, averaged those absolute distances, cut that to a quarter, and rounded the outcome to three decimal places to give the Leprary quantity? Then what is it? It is 0.391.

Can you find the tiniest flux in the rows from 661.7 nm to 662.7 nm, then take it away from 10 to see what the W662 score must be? -7.6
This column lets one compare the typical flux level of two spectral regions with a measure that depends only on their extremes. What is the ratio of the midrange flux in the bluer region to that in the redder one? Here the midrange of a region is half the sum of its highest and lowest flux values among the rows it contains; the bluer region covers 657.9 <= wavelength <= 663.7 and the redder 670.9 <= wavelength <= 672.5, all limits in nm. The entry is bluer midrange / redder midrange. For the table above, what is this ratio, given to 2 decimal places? 1.27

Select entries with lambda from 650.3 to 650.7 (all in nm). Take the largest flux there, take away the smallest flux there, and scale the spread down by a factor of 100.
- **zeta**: 0.0270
